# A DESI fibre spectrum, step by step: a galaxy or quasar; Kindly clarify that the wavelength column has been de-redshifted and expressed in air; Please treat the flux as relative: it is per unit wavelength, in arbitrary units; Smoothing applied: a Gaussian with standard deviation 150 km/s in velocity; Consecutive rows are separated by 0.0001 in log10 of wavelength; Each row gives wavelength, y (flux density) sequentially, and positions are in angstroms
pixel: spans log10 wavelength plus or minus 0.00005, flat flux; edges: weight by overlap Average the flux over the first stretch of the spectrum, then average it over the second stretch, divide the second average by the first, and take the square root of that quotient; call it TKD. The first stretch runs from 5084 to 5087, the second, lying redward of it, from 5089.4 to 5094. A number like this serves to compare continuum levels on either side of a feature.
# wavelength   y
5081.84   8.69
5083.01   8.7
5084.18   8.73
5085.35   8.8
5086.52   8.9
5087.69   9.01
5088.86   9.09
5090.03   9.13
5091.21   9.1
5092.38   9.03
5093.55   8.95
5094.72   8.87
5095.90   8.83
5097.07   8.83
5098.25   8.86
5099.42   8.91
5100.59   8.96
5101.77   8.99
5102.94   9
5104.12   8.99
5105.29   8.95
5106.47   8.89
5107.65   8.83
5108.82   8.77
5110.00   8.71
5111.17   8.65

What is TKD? 1.01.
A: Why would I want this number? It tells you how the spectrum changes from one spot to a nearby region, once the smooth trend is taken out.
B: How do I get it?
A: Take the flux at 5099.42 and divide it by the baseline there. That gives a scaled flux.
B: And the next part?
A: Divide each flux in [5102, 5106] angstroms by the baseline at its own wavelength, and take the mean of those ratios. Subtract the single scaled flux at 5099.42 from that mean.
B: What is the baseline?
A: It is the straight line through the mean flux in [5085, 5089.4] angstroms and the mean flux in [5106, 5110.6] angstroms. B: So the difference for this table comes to 0.012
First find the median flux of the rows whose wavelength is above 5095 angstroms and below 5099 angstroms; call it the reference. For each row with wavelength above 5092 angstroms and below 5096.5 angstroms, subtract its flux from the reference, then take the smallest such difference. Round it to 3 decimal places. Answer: -0.200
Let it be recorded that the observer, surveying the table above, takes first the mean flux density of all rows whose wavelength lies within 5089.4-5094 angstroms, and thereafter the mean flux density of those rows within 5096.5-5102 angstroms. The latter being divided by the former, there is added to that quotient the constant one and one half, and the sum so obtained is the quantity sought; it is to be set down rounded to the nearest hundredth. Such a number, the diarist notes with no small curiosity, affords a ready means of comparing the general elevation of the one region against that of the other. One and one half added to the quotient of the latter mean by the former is 2.48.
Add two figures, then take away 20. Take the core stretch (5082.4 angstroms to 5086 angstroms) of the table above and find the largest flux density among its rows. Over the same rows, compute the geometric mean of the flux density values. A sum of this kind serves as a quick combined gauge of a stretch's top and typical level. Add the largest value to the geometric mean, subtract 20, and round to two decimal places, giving -2.46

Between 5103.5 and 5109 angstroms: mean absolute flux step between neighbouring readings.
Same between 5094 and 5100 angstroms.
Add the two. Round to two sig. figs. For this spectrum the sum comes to 0.085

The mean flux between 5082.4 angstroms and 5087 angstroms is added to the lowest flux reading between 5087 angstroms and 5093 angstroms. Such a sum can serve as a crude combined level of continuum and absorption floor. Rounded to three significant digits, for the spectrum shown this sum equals 17.8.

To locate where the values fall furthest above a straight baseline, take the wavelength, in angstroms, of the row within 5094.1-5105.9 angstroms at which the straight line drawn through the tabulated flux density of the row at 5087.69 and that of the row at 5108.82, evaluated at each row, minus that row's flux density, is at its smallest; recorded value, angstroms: 5104.12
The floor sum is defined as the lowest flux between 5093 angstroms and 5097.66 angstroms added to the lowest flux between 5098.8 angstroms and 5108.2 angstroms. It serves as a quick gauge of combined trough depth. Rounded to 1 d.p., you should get 17.7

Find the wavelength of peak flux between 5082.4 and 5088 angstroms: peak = 5087.69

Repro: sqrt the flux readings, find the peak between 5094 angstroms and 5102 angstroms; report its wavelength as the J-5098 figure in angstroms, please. 5101.77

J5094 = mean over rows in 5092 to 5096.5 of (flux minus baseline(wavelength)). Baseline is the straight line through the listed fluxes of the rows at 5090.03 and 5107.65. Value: -0.14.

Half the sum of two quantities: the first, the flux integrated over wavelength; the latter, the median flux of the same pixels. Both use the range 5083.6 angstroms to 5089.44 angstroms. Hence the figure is 30.5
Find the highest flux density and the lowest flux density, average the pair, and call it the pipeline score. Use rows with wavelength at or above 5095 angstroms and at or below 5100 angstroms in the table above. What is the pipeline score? 8.87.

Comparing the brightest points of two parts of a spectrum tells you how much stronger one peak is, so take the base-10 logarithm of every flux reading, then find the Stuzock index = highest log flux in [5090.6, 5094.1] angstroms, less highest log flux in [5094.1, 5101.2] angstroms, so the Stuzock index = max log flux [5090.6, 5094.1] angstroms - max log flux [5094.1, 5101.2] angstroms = 0.007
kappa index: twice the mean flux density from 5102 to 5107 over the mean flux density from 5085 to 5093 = 1.99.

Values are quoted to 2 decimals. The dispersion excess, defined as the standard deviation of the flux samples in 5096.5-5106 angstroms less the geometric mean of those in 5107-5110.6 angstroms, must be -8.71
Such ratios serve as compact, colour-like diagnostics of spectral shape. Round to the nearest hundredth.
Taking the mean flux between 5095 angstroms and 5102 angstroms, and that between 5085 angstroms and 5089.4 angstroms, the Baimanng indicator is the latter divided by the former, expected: 1.01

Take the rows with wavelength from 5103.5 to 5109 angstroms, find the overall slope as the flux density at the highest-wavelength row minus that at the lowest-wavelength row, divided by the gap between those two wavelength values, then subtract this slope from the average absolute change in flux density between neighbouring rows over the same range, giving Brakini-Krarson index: 0.102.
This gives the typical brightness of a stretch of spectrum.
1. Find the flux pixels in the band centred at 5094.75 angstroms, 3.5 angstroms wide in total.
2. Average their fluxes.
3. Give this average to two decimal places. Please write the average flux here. 8.88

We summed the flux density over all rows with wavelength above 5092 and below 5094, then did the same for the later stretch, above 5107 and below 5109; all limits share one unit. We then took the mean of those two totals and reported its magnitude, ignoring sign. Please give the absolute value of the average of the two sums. 17.8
